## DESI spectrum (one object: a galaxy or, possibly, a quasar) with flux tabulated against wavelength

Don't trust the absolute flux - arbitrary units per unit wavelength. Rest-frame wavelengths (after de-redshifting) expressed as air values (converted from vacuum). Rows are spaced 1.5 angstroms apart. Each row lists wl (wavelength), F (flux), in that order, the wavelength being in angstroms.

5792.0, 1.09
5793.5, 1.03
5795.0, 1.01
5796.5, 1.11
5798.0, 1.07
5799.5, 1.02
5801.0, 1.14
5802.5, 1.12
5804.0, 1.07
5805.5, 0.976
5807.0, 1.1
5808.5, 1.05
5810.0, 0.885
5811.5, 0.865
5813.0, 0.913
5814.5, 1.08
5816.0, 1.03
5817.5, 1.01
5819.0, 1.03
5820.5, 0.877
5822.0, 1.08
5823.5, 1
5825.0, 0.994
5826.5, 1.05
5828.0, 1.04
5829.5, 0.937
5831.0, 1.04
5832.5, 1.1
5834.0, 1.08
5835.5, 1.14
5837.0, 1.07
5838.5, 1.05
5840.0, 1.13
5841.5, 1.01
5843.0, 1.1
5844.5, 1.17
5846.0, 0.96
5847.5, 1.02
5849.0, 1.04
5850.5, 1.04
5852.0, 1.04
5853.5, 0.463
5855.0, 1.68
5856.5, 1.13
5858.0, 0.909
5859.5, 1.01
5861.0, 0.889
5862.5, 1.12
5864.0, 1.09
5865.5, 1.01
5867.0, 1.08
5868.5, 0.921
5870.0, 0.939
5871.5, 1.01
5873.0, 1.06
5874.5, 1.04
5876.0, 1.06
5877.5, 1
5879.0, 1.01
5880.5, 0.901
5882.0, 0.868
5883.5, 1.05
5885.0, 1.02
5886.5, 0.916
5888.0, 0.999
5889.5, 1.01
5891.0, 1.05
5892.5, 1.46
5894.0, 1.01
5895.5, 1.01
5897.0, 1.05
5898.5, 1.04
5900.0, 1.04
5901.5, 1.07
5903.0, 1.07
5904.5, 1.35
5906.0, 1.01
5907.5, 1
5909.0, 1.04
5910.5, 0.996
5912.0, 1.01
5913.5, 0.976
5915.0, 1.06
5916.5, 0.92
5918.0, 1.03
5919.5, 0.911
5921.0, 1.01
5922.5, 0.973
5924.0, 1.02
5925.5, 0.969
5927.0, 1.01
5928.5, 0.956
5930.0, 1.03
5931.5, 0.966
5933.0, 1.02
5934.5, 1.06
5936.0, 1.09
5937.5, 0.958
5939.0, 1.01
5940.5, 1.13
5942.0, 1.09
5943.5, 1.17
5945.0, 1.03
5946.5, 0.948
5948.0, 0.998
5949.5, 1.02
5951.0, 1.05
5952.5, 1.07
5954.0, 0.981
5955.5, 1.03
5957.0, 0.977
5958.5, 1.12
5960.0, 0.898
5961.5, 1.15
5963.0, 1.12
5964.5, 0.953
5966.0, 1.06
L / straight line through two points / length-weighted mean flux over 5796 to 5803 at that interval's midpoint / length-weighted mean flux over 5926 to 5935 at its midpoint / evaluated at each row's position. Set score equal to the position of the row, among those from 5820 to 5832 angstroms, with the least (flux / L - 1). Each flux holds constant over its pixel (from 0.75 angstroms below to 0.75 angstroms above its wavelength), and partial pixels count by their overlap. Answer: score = 5820.5 angstroms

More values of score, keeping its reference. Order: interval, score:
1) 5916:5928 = 5919.5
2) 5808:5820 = 5811.5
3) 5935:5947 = 5946.5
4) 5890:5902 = 5894.0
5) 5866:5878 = 5868.5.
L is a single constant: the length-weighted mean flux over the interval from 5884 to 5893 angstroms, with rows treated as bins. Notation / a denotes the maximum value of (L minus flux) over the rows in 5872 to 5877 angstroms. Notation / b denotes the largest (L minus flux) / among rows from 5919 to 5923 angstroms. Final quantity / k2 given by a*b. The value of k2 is 0.004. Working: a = 0.02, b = 0.153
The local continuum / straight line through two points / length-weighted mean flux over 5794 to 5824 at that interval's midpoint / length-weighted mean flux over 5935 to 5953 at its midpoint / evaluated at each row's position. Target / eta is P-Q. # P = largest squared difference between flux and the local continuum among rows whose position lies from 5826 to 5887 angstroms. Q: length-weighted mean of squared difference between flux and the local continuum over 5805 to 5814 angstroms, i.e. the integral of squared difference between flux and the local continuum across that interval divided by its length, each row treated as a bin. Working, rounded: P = 0.42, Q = 0.011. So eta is 0.4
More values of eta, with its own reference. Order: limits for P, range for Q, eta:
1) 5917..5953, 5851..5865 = -0.1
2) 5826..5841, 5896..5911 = 0.0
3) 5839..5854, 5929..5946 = 0.3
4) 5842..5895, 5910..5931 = 0.4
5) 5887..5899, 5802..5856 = 0.2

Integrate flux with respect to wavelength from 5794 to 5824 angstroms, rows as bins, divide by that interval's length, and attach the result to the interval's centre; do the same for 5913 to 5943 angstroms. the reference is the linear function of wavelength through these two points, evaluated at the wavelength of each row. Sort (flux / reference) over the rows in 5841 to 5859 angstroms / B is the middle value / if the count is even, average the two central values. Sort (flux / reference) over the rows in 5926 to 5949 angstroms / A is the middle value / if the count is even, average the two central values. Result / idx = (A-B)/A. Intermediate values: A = 1.009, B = 1.02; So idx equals -0.012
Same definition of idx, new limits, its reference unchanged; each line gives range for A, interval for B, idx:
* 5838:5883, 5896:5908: -0.019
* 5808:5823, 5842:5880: -0.023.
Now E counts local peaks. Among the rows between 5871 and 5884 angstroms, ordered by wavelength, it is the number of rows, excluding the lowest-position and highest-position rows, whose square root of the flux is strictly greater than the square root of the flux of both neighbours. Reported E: 3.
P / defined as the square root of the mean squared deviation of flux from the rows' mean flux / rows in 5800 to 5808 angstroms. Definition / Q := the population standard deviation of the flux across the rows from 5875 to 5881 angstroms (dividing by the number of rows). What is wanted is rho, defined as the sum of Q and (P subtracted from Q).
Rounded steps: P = 0.057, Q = 0.06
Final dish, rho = 0.1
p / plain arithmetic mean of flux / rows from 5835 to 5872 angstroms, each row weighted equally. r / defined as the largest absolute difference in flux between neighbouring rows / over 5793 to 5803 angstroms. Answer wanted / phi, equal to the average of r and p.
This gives 0.58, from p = 1.04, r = 0.12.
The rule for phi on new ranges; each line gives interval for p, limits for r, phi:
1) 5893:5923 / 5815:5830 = 0.62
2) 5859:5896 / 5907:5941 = 0.58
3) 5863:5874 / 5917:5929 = 0.57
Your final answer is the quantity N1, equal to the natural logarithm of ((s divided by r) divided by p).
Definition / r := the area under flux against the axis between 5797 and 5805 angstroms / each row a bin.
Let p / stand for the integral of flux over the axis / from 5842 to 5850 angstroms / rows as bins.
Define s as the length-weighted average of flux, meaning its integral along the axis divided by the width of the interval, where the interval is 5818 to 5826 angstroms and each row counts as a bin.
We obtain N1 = -4.29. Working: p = 8.4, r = 8.7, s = 1.00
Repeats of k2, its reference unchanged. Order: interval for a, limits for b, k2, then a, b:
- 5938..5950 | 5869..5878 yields 0.015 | 0.12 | 0.125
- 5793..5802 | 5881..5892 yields 0.011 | 0.05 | 0.196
